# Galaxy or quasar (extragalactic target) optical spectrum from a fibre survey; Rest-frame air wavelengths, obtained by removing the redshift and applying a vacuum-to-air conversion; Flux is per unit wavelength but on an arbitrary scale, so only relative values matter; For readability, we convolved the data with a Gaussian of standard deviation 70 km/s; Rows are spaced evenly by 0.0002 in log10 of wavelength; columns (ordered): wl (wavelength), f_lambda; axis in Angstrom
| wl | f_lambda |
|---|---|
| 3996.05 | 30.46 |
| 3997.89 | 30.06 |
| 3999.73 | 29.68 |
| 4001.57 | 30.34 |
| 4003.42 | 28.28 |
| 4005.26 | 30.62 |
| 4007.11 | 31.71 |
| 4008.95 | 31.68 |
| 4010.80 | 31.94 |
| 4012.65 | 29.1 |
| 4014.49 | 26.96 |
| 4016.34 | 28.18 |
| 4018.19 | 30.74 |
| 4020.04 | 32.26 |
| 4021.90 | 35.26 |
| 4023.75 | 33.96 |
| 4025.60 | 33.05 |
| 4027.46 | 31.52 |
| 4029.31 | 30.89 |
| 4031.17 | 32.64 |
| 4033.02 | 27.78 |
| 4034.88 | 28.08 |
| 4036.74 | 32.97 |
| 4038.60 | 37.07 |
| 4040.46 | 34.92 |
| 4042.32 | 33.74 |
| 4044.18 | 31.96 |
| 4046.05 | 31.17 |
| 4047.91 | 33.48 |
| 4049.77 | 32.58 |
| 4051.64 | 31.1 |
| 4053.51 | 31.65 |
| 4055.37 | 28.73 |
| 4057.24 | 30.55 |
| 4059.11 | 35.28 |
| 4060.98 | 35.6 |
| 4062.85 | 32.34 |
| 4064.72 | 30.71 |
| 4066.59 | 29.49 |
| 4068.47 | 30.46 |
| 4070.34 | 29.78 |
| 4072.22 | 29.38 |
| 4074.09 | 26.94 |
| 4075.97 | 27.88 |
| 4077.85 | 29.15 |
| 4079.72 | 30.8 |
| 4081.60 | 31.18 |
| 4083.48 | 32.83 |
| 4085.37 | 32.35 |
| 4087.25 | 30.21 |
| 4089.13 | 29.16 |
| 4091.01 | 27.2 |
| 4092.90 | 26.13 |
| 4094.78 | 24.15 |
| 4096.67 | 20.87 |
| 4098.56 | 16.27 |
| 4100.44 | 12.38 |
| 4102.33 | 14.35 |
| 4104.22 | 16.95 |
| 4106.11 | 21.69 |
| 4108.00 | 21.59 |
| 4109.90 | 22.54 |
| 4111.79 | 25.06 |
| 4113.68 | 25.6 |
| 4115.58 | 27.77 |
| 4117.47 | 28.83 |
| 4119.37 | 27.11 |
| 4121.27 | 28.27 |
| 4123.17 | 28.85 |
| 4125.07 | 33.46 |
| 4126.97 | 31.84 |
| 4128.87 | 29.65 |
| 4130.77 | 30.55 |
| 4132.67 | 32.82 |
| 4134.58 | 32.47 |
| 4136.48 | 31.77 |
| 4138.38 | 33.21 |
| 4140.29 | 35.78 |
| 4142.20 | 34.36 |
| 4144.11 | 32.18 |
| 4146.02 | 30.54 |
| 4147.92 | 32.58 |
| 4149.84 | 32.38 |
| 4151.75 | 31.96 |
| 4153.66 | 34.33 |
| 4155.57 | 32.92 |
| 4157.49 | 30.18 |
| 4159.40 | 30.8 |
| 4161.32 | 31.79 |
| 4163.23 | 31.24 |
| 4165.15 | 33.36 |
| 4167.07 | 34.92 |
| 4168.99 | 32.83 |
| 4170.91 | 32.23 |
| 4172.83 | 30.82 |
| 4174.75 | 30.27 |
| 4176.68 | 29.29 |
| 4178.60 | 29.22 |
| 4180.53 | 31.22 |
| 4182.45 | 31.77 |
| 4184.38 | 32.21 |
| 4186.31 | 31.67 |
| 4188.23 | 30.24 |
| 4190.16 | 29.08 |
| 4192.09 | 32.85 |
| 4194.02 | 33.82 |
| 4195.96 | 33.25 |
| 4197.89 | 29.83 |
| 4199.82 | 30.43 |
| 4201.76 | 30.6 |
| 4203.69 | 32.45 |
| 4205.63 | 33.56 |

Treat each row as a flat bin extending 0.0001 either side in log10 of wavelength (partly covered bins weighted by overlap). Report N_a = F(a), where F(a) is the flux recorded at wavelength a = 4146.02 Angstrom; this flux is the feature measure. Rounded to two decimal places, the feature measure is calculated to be 30.54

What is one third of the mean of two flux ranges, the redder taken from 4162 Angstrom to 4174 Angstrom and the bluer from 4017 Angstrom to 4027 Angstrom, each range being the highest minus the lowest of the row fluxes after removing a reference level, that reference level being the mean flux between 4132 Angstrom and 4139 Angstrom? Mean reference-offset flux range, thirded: 1.4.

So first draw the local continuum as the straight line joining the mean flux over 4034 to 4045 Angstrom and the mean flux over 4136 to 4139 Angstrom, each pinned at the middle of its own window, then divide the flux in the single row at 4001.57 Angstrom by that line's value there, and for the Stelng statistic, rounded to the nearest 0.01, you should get 0.91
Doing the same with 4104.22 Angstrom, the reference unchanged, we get 0.52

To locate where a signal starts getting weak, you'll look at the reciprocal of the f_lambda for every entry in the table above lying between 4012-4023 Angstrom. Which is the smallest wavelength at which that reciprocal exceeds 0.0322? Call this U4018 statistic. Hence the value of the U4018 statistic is 4012.65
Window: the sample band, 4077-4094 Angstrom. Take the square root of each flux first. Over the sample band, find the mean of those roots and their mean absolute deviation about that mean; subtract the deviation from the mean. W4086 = 5.30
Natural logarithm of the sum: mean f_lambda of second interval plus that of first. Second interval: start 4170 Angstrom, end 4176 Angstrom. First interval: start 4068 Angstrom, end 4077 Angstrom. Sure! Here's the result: 4.09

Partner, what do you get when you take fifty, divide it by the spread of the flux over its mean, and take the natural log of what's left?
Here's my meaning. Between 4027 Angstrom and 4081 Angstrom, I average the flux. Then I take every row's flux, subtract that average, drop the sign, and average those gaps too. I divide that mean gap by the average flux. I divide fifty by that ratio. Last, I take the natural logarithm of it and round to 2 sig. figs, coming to 6.7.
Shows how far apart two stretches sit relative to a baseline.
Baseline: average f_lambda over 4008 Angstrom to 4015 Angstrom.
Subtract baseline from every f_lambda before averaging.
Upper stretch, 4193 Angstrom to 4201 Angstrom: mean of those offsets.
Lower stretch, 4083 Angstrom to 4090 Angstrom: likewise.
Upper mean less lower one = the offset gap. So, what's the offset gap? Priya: 1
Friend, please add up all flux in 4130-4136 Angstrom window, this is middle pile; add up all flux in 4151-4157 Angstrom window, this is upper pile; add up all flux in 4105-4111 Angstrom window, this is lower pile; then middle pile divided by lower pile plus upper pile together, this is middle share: 0.58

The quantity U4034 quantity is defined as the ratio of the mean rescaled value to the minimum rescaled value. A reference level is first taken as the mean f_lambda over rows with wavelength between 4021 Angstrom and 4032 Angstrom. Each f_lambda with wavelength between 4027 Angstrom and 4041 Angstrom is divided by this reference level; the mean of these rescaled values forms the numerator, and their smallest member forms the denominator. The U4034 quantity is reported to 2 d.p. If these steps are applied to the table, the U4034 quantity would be 1.15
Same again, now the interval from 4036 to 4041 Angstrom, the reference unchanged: 1.06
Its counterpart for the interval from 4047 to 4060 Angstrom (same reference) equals 1.11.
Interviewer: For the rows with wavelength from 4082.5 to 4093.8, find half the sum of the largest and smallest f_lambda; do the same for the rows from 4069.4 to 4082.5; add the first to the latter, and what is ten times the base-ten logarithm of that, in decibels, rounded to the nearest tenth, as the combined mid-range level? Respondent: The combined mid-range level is 17.7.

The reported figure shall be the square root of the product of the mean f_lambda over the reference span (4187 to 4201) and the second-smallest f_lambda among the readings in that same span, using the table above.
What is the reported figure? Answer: 30.6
